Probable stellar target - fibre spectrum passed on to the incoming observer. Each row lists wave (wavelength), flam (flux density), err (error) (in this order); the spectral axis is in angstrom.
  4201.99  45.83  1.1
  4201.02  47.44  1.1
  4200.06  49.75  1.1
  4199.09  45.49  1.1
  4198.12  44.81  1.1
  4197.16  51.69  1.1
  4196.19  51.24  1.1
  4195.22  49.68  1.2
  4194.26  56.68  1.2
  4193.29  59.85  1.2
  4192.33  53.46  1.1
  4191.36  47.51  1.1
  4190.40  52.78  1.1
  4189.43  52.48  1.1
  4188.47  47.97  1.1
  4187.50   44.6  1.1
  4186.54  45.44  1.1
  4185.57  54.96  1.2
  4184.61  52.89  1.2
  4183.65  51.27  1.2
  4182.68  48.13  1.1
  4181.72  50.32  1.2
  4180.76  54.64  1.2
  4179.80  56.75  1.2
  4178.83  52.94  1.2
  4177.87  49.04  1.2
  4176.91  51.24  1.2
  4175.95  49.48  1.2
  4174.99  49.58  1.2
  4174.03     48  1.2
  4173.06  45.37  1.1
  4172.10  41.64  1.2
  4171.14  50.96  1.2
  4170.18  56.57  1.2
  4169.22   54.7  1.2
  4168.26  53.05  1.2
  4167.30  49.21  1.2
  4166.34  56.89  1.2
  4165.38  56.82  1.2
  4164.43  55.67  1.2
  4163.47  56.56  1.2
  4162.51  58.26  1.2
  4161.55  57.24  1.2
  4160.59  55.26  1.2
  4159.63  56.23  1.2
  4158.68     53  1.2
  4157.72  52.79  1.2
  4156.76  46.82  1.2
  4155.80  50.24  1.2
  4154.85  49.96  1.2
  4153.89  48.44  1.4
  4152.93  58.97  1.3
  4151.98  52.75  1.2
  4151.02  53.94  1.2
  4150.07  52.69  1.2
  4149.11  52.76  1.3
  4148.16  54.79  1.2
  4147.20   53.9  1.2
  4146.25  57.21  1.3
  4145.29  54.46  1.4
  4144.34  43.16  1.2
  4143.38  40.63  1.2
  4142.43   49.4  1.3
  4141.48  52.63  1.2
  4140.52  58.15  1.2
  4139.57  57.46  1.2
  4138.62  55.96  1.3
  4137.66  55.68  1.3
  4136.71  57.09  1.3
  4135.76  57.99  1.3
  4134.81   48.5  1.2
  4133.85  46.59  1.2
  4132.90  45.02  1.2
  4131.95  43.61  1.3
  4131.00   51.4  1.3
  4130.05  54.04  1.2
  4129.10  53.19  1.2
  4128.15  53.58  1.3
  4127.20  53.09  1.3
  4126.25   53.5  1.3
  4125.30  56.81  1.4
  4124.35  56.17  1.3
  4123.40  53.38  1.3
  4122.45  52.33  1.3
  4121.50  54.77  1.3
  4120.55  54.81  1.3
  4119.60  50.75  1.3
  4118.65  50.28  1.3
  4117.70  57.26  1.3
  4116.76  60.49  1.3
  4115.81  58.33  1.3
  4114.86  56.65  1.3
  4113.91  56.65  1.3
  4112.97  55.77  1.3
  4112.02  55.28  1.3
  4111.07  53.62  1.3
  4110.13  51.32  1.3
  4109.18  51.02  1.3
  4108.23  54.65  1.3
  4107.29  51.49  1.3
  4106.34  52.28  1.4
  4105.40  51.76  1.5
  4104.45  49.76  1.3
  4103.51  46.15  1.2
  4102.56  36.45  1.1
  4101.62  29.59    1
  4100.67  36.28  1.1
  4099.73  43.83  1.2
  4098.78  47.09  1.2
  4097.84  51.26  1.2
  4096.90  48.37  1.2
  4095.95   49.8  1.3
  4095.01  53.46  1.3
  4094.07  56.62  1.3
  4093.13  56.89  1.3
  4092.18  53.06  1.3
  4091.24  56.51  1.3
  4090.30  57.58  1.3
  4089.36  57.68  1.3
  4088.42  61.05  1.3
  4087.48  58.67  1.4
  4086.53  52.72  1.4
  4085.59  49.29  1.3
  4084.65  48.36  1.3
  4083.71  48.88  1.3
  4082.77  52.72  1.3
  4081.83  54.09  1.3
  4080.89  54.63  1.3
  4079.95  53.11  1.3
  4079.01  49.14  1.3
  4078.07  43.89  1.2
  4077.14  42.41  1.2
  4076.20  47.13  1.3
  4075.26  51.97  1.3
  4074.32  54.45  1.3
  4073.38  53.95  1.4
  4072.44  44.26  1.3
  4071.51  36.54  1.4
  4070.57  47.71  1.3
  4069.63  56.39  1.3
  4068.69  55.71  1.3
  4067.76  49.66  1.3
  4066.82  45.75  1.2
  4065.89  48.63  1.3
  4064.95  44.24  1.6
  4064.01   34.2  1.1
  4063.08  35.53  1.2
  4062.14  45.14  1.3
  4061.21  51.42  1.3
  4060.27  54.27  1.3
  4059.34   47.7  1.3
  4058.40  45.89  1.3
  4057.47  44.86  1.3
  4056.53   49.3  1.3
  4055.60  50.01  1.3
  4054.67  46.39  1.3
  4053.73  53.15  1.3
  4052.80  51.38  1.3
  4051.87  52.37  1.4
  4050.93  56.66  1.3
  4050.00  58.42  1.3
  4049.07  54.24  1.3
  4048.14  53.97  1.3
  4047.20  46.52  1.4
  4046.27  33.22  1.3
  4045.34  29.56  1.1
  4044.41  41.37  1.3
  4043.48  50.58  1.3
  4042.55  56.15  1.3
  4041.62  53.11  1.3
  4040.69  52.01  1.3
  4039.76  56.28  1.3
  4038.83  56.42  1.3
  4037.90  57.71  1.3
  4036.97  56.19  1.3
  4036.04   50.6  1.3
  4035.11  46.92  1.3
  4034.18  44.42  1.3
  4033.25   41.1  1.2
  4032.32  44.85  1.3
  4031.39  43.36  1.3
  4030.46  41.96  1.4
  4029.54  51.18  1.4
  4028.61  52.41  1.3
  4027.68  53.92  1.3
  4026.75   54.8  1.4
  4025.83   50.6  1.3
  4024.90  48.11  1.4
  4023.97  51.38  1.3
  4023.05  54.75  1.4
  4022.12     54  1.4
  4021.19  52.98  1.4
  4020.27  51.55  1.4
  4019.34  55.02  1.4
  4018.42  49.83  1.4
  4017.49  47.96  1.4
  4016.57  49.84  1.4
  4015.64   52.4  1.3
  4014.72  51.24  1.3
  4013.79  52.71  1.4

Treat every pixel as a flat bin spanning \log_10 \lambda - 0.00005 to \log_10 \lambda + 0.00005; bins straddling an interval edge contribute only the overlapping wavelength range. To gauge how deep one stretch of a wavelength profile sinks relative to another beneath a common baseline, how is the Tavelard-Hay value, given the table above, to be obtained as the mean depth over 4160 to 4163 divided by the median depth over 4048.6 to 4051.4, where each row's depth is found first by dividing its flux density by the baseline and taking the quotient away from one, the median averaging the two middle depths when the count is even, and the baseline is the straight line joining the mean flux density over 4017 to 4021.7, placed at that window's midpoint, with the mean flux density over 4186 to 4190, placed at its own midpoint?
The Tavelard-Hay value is 1.5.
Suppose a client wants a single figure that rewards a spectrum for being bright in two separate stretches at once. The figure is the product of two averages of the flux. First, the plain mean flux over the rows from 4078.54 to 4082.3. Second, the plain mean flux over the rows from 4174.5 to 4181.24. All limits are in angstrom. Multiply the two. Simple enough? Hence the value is 2740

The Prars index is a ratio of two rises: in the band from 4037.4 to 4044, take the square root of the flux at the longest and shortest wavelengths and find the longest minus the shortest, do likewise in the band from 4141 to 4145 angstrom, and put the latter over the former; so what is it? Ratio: 1.4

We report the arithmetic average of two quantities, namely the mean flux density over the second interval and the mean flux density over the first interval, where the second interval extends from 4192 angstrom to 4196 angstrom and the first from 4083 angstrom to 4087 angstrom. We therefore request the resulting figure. 52.4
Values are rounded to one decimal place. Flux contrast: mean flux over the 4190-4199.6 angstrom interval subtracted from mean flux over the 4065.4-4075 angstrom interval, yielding -2.0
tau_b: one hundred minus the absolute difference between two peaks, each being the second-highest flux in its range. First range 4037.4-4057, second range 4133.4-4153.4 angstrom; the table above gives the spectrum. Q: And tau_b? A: 99.6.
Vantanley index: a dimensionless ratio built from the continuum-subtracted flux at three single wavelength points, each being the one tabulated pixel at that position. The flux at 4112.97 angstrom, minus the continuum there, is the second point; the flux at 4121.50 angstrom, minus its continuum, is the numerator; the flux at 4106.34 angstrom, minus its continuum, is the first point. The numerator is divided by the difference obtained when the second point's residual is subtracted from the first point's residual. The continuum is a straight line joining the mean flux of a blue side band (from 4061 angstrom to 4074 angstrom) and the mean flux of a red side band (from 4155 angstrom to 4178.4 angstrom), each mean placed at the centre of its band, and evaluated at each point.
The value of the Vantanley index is -1.7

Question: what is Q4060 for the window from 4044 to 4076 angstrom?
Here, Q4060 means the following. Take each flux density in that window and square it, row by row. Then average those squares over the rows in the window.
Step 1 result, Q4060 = 2335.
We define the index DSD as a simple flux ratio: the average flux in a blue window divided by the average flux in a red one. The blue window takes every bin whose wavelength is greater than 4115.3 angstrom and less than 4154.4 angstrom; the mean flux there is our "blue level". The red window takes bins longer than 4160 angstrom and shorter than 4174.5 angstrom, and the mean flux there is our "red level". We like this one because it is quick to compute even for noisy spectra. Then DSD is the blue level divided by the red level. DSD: 1.00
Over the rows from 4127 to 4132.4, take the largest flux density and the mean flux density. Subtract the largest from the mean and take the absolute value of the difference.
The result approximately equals 2.6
